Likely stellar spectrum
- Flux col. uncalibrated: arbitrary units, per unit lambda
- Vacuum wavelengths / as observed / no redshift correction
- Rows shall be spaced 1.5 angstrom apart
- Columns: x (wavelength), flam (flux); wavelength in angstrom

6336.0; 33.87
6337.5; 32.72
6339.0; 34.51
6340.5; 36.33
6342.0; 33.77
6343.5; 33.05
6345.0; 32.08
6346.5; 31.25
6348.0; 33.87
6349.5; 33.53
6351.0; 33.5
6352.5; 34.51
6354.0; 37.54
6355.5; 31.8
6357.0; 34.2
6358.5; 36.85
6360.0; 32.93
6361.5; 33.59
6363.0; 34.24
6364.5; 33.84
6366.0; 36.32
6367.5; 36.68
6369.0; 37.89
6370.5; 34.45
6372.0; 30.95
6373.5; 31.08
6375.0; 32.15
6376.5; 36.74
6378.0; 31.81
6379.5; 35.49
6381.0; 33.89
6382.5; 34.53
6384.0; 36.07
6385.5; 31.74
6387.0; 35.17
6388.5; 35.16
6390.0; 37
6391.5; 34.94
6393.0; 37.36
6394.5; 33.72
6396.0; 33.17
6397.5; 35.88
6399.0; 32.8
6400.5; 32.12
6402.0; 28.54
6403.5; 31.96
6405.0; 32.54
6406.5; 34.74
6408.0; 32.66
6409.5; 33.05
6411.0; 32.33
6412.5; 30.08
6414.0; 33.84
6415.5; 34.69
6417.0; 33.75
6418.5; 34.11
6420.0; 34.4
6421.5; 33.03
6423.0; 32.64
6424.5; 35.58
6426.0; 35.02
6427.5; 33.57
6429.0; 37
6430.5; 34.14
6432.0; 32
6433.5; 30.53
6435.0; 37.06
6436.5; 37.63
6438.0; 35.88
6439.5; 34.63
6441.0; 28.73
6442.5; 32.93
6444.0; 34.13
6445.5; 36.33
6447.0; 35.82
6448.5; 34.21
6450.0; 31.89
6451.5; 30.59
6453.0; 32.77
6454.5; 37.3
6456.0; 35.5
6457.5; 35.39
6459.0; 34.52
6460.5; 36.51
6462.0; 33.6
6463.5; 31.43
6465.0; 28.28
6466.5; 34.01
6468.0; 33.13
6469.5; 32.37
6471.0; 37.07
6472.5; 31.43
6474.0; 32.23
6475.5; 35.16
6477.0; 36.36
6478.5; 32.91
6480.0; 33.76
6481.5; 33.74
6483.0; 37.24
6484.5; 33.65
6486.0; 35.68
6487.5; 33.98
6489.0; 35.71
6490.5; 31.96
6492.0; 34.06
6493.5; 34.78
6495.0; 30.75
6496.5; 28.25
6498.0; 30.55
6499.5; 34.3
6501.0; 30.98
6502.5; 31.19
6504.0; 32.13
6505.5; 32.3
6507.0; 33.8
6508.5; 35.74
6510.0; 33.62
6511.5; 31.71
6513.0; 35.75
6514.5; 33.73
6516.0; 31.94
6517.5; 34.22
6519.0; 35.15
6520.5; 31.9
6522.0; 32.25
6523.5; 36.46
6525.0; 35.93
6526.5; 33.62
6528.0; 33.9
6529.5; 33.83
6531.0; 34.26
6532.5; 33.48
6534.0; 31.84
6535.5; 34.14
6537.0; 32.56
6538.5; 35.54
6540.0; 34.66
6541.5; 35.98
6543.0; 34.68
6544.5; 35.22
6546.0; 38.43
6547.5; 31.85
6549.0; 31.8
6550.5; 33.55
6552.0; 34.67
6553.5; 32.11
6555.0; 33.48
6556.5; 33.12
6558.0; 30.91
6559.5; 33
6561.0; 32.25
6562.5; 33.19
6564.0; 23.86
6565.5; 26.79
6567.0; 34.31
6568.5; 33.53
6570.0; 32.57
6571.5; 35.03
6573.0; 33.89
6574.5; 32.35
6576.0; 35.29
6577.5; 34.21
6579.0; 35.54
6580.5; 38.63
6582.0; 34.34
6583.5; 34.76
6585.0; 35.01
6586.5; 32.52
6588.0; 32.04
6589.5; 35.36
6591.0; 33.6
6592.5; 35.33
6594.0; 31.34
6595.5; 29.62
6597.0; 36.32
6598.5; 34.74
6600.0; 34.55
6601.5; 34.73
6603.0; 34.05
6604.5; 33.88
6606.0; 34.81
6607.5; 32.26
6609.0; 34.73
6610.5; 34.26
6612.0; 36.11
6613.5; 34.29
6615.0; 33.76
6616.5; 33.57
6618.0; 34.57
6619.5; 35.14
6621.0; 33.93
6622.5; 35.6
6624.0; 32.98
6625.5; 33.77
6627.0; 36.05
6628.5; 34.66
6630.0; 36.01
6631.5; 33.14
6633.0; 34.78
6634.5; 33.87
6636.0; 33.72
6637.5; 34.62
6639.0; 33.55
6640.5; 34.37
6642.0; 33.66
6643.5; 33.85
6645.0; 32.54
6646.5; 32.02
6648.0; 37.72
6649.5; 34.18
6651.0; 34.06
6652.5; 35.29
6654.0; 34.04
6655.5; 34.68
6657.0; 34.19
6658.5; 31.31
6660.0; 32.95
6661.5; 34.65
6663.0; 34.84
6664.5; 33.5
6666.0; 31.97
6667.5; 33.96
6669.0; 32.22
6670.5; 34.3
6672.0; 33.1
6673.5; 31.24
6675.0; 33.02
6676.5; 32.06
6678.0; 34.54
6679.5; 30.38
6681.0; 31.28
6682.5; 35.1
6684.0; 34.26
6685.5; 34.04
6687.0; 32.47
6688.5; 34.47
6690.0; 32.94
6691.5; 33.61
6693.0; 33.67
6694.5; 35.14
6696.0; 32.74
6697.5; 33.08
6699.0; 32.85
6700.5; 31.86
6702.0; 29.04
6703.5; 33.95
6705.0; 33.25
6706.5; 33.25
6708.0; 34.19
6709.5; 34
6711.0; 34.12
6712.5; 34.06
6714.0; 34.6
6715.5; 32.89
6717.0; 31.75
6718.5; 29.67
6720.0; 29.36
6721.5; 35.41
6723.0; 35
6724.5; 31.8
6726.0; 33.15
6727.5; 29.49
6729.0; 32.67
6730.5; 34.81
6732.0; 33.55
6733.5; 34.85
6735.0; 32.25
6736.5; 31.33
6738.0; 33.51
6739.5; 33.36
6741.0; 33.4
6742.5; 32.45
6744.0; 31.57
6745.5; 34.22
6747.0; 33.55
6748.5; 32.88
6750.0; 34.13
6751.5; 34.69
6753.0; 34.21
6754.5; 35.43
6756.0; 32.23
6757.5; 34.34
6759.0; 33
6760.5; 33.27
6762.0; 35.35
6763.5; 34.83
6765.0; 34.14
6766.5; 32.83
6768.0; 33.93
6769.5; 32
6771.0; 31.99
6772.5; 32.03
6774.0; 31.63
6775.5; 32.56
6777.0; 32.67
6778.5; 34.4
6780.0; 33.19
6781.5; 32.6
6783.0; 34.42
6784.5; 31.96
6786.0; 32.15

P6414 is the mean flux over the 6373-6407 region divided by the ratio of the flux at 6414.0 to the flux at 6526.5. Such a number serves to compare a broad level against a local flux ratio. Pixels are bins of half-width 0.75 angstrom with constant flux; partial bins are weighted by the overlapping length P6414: 33.6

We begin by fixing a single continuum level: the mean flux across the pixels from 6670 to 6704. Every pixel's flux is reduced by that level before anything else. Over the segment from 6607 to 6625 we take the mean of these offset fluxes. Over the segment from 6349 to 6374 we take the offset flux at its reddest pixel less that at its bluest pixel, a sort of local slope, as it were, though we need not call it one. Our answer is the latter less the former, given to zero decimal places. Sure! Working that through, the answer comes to -4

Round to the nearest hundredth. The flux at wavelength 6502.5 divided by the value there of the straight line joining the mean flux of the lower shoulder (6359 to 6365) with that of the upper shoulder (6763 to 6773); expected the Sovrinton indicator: 0.93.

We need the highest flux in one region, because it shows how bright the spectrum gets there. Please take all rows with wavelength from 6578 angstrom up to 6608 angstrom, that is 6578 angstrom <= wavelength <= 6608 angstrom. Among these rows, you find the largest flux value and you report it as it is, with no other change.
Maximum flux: 38.63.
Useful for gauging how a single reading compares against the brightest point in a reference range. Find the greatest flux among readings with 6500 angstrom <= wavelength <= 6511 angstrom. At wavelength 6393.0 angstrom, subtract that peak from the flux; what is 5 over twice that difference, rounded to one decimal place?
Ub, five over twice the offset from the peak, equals 1.5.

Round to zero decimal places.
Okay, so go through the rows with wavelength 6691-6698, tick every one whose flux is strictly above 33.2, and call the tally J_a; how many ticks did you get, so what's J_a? 3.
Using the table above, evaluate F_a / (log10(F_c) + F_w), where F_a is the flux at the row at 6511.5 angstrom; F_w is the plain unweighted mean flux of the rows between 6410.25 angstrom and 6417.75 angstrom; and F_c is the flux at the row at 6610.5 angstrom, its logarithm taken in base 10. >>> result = 0.92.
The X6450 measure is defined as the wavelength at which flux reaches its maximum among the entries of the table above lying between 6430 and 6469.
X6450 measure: 6436.5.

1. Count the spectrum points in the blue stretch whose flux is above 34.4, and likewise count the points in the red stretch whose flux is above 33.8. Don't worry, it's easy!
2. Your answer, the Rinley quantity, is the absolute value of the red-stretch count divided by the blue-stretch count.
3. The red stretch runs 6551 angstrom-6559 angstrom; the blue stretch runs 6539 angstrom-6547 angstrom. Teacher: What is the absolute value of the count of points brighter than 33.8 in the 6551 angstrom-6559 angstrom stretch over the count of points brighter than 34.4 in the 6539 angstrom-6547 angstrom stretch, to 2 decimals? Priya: 0.20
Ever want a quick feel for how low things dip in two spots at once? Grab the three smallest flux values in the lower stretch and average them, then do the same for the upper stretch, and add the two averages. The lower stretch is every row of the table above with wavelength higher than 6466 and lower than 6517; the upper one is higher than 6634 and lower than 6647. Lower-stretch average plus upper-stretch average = 62.6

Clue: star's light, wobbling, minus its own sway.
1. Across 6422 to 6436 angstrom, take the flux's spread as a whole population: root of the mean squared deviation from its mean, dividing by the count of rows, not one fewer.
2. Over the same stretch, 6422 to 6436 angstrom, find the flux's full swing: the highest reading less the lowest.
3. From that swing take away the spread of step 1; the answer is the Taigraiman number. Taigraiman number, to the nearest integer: 4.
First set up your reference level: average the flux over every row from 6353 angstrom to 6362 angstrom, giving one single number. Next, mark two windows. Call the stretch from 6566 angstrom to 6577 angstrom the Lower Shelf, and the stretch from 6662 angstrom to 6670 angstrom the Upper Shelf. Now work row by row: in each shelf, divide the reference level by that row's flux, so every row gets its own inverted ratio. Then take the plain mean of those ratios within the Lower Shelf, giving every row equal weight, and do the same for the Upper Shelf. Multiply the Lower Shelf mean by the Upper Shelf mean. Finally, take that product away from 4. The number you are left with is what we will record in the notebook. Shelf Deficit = 2.94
